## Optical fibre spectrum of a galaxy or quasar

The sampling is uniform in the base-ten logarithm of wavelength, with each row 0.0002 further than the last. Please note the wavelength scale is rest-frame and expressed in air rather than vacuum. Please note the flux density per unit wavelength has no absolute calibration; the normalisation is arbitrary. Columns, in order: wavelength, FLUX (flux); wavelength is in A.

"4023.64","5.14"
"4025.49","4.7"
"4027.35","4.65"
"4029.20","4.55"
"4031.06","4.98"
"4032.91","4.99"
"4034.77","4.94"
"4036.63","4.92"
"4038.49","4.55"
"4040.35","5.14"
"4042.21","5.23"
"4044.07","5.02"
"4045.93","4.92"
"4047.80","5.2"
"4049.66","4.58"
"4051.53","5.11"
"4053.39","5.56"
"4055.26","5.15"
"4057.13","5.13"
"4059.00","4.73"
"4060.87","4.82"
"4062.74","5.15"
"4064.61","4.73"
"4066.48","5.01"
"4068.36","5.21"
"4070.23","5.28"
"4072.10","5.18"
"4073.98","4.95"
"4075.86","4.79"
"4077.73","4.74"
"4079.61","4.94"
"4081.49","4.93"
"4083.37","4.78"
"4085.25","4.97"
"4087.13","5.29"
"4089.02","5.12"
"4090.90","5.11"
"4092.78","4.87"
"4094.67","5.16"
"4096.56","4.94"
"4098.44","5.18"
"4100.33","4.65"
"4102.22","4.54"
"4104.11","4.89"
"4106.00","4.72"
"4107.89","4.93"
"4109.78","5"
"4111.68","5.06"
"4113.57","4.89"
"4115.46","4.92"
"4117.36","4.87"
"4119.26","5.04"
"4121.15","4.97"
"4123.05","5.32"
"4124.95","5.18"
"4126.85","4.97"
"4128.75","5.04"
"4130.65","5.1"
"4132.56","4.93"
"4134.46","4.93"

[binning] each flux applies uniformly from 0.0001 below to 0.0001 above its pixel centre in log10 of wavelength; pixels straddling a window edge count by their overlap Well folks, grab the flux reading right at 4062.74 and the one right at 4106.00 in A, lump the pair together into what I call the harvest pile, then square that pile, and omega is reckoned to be 97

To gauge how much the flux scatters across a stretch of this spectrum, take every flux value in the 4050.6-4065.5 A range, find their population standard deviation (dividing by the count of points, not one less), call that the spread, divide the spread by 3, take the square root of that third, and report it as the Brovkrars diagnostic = 0.30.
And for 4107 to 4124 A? 0.21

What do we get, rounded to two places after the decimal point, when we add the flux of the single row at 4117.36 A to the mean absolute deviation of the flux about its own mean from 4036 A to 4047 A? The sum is 5.04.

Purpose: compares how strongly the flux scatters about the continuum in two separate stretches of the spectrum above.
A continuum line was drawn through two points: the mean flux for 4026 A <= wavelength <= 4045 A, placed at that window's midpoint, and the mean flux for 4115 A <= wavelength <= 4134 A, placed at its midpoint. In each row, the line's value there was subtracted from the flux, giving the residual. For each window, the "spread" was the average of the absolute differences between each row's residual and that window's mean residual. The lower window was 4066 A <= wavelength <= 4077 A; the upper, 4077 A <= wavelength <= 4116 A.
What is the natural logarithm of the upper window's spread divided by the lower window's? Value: -0.10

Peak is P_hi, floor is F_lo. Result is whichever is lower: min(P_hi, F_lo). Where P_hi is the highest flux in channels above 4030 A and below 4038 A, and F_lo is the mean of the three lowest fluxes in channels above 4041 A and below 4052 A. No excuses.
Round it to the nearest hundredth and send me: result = 4.84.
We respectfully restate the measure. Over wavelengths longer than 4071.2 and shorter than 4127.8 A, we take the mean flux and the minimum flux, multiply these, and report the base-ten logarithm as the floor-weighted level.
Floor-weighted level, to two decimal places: 1.35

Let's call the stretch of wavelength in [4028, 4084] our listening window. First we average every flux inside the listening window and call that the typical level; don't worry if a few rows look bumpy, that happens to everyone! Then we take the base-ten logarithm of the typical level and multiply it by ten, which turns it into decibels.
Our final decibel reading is 6.97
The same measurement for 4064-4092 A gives 6.99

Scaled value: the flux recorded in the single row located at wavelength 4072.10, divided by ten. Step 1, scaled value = 0.518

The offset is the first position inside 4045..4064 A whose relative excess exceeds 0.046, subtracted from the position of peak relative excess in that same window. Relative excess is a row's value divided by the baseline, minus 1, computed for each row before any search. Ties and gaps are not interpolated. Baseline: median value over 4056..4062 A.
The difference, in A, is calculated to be 5.6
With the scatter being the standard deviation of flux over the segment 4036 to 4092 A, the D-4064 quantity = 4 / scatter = 18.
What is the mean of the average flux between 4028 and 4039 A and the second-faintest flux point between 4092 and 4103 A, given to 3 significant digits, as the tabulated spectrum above 4.74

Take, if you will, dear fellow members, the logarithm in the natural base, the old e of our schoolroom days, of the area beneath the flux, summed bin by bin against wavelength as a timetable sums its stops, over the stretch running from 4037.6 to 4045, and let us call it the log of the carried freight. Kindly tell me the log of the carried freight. 3.61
